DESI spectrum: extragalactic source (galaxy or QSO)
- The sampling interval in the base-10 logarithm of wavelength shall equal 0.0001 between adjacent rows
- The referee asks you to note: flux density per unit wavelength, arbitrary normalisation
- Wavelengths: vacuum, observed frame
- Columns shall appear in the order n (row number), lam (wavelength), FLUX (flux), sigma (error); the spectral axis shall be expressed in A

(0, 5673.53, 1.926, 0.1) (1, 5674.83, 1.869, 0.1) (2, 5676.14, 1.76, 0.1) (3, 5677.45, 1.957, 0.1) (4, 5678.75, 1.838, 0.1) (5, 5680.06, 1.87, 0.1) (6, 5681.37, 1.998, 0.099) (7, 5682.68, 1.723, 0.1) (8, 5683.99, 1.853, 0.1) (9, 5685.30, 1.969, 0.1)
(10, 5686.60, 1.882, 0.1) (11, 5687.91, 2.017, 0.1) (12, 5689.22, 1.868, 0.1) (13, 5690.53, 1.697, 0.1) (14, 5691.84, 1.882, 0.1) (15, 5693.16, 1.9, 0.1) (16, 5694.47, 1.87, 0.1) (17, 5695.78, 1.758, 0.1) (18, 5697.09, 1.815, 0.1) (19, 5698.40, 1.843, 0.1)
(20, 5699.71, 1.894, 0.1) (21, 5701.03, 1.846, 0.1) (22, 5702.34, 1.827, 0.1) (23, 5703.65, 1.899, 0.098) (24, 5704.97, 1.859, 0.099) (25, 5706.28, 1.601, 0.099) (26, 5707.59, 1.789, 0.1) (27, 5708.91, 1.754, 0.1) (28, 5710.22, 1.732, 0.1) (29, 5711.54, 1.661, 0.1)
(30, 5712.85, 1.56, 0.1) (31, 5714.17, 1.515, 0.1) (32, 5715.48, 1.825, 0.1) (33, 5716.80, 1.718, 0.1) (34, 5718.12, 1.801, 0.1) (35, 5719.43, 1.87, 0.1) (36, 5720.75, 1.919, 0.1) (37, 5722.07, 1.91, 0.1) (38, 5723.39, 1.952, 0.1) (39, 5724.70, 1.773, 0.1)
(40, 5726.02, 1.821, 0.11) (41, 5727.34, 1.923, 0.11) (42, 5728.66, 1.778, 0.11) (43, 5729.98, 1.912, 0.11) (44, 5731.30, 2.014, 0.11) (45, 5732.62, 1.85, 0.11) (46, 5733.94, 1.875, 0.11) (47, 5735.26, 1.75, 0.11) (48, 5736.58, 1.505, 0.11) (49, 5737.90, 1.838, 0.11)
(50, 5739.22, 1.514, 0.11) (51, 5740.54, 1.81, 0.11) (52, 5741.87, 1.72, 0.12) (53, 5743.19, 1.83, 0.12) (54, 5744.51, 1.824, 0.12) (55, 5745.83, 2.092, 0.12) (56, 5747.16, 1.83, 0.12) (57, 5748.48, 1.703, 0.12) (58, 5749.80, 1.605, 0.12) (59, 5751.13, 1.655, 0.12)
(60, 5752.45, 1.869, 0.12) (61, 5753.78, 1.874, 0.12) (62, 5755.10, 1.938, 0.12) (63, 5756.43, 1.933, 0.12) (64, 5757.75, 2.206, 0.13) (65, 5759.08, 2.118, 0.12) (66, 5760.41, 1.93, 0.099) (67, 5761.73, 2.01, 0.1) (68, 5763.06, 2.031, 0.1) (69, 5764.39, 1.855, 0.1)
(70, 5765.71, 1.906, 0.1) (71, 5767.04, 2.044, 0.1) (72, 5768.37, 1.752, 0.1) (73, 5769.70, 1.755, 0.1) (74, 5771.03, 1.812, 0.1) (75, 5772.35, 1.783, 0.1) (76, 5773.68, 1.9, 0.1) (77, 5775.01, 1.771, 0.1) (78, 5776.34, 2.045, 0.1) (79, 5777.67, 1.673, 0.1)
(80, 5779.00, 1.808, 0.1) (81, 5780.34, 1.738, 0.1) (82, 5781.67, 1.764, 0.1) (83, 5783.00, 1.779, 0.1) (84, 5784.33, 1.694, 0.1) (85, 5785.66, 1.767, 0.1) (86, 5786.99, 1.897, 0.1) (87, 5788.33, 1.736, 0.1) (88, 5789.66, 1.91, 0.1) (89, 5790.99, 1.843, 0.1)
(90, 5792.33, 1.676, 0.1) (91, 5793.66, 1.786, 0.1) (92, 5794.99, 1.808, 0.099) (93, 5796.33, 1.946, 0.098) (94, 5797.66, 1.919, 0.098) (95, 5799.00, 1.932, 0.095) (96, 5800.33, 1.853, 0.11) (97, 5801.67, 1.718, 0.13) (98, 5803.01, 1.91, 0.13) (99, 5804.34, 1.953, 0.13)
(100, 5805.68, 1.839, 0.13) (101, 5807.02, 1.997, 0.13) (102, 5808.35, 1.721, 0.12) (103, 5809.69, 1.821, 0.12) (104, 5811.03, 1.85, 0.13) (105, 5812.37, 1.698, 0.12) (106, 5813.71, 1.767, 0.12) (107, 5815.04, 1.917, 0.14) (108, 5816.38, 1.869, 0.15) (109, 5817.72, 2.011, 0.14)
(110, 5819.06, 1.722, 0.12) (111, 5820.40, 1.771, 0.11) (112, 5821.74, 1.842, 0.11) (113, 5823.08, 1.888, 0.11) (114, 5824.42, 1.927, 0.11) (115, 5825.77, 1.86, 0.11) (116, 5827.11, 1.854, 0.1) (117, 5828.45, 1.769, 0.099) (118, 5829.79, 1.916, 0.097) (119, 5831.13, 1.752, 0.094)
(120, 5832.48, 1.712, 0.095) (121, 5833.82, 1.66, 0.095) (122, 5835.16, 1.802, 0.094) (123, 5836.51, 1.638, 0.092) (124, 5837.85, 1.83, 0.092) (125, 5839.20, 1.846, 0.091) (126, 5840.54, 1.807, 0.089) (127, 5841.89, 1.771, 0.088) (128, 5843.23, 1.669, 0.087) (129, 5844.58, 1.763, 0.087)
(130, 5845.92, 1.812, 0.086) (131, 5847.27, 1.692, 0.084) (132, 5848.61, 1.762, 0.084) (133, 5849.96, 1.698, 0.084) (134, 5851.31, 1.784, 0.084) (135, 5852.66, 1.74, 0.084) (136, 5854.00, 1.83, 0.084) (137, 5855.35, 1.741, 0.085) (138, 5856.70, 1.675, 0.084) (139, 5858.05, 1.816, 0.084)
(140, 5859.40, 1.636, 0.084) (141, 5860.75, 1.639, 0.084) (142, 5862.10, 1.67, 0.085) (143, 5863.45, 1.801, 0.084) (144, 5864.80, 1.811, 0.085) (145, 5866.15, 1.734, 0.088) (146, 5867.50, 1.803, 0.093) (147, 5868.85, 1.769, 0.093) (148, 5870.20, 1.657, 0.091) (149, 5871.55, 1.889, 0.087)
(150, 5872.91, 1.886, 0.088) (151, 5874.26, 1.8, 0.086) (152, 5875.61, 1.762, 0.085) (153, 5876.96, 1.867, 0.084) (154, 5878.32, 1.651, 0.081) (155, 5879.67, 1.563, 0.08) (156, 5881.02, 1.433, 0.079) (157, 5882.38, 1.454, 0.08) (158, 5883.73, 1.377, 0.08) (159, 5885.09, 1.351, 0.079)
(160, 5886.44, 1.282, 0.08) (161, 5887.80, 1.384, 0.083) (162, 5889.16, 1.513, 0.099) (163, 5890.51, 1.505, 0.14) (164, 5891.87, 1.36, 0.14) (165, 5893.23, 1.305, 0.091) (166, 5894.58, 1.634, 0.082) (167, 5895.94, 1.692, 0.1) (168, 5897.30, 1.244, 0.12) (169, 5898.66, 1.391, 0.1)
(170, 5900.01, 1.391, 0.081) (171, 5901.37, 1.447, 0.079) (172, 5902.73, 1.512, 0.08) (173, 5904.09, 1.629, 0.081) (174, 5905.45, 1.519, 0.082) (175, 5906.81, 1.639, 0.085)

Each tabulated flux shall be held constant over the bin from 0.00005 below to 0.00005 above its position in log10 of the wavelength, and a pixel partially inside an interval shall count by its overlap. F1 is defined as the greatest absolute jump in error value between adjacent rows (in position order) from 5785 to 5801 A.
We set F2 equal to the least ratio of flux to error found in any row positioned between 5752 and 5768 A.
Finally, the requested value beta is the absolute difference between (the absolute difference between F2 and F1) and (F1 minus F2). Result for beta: 31.1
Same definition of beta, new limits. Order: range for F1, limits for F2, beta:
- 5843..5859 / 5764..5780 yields 33.5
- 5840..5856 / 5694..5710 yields 32.3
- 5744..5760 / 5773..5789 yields 33.4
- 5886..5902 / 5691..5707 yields 32.2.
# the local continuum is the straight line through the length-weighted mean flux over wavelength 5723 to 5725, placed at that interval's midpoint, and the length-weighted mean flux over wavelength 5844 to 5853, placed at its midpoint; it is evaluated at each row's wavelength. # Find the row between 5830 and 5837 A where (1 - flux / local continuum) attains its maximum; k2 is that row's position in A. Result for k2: 5836.51 A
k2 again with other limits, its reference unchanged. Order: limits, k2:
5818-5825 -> 5819.06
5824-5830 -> 5828.45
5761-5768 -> 5764.39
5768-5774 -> 5768.37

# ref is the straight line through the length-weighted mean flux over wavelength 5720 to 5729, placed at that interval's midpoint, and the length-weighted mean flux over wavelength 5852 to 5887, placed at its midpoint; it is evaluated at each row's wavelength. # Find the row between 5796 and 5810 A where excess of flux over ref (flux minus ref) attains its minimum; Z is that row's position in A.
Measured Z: 5801.67 A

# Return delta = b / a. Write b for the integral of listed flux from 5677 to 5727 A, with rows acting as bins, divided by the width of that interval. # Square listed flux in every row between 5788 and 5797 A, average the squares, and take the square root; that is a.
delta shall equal 1.00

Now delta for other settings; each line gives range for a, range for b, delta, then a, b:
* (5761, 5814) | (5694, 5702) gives 1.00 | 1.84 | 1.84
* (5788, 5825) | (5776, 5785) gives 0.96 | 1.85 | 1.78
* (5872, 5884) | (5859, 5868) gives 1.05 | 1.65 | 1.73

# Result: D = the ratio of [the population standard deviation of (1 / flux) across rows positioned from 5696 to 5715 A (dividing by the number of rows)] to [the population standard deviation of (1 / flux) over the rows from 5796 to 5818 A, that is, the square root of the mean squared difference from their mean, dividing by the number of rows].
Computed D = 1.52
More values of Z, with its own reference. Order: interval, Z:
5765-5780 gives 5777.67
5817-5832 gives 5819.06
